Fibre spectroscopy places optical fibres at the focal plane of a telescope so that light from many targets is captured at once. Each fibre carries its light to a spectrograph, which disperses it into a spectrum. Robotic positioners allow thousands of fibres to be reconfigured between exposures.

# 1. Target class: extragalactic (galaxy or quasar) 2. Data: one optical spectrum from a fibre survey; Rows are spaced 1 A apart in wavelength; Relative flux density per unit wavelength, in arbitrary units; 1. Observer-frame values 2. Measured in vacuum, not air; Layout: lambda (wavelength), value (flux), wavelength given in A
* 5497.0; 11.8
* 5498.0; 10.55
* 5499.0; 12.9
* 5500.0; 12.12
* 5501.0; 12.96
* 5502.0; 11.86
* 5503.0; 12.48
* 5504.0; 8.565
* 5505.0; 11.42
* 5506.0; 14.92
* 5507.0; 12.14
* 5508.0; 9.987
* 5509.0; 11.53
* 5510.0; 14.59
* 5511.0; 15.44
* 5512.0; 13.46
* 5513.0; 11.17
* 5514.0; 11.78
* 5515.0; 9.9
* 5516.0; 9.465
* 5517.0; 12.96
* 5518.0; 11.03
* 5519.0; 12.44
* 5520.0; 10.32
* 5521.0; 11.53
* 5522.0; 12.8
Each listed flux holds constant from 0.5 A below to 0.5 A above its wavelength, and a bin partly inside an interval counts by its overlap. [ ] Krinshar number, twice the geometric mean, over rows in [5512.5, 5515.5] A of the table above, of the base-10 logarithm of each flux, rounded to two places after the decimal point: 2.08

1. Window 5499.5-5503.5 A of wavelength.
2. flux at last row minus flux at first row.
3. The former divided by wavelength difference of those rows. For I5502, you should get 0.12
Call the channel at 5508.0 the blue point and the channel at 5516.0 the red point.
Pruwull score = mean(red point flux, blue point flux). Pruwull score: 9.7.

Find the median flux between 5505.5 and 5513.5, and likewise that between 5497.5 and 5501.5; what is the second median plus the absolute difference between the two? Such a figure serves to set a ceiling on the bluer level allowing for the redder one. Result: 12.8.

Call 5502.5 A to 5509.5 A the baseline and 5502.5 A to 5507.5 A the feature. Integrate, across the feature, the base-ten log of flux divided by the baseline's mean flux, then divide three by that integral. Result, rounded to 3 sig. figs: 113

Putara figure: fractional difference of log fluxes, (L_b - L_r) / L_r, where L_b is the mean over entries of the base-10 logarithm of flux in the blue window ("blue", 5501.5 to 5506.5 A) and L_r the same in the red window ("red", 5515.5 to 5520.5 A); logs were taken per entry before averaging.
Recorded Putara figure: 0.02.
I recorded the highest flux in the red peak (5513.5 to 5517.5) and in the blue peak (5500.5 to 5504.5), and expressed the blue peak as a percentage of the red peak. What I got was 100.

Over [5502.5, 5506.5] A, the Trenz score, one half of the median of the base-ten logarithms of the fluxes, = 0.538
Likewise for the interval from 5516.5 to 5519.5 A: 0.547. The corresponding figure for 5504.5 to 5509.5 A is 0.531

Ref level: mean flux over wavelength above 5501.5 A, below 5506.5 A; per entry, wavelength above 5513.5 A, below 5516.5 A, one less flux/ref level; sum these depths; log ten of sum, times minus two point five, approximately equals 1.1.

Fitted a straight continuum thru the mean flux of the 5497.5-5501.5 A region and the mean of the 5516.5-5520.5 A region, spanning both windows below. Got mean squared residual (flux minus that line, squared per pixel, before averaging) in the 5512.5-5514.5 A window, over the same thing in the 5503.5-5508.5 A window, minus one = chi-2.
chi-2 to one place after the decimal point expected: -1.0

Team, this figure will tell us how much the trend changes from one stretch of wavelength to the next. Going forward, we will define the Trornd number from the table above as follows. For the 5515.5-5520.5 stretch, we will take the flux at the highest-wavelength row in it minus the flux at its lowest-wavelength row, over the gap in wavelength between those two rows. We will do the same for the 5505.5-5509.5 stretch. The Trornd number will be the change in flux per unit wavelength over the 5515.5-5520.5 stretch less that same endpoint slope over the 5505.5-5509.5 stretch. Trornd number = 1.3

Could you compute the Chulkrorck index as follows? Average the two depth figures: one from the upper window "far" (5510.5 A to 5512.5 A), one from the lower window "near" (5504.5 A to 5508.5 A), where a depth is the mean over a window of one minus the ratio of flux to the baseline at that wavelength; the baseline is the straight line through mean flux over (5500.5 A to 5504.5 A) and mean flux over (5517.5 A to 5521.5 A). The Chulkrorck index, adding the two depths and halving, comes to -0.16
